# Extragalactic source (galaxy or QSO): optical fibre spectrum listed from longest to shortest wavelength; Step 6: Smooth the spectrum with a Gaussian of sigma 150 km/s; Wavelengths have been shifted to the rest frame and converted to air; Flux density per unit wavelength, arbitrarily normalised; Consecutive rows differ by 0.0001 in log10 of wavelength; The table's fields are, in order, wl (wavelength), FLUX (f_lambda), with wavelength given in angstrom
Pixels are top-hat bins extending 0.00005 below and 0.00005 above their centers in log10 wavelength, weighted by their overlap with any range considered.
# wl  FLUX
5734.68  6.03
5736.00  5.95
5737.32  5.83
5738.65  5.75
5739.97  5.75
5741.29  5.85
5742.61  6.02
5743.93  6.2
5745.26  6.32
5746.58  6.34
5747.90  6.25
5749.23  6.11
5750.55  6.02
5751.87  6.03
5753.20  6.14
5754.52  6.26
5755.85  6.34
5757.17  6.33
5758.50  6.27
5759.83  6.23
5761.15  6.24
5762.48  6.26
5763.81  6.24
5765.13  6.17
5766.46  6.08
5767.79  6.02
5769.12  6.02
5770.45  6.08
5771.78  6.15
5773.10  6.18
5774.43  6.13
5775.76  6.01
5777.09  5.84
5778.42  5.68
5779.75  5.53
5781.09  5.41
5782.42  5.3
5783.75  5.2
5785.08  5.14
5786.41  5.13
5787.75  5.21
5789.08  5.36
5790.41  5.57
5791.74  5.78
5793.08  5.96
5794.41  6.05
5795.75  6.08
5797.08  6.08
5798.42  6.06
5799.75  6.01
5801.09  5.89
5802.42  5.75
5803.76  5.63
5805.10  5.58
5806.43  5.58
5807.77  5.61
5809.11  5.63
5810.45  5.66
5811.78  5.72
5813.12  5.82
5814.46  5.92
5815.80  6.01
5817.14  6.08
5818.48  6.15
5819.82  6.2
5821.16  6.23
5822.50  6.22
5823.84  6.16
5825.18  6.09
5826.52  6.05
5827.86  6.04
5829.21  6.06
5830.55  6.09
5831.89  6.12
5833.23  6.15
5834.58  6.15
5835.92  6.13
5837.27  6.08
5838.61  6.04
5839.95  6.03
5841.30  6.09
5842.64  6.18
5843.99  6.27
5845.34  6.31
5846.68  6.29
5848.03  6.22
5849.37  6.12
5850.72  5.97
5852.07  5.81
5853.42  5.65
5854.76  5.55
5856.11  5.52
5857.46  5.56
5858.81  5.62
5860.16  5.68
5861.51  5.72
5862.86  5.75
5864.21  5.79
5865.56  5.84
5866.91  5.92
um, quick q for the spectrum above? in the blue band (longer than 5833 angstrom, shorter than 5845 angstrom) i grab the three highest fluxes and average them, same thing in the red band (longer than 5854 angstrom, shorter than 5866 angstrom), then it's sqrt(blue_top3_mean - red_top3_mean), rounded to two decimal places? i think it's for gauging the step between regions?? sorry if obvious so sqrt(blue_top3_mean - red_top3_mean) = 0.64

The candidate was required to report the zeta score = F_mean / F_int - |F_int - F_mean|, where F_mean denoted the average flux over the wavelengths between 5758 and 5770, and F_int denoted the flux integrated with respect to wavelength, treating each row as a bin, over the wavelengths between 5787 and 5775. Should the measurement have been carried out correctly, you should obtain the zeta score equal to -59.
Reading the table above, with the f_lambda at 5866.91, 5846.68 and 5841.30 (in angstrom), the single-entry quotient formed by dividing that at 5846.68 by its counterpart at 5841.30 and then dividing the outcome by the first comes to 0.174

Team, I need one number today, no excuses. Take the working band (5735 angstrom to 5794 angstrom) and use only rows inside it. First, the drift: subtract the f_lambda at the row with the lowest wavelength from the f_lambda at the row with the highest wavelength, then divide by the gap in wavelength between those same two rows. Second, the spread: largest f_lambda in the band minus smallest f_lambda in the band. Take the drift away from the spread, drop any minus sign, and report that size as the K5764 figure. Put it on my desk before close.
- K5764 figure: 1.2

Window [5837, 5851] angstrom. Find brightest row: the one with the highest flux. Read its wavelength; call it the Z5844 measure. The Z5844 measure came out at 5845.34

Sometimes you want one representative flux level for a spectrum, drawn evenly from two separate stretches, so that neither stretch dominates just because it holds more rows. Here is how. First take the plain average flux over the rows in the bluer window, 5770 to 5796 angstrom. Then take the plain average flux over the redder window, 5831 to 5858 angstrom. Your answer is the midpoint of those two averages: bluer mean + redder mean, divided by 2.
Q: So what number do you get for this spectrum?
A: 5.85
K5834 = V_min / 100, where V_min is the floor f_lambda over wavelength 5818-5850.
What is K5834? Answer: 0.060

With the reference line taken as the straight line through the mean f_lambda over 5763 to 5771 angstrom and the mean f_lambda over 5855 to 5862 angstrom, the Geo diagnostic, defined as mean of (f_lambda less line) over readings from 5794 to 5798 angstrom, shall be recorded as 0.12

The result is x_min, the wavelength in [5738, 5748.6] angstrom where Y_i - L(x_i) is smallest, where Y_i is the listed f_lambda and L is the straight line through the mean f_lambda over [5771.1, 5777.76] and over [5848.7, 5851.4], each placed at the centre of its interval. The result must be 5738.65 angstrom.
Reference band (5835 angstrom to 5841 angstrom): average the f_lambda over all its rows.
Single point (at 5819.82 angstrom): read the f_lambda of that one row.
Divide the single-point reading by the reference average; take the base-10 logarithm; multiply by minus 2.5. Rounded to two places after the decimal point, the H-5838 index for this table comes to -0.02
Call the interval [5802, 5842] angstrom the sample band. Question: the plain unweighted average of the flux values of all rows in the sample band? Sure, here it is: 5.97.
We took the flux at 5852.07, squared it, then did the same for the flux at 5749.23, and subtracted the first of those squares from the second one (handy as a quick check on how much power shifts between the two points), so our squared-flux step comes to 3.6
